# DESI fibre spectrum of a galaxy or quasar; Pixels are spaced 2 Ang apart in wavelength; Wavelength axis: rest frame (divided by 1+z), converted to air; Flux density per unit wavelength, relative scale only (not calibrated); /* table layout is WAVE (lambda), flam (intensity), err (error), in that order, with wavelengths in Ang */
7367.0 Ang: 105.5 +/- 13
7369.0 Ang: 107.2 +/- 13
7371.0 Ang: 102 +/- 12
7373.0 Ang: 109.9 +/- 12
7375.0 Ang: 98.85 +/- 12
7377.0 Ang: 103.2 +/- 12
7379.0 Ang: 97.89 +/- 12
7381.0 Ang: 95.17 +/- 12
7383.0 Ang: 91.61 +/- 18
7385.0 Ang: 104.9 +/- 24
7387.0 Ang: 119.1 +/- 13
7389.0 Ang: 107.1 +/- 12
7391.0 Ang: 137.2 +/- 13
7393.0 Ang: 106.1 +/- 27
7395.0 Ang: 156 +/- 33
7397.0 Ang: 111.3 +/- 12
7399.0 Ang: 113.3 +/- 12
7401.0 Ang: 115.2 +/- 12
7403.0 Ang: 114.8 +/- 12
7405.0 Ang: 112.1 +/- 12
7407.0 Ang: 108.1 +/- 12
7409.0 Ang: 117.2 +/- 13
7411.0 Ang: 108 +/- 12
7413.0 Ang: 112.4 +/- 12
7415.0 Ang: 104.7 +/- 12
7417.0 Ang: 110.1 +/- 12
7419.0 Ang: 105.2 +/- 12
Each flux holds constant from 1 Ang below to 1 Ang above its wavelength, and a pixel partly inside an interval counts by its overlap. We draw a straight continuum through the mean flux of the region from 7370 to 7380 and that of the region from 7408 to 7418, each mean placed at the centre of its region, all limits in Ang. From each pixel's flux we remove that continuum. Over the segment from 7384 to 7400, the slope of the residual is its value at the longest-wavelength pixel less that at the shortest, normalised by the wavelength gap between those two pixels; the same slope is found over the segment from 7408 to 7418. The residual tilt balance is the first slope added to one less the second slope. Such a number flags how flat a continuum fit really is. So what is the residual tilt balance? 2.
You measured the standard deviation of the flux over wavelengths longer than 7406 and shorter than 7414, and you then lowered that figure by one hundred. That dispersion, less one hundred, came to -96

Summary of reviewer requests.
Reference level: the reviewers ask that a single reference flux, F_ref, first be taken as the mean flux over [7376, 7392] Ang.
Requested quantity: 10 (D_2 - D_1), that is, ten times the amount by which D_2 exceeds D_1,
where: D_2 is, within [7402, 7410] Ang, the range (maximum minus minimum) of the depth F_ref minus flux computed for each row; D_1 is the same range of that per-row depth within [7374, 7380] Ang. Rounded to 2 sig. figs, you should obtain 38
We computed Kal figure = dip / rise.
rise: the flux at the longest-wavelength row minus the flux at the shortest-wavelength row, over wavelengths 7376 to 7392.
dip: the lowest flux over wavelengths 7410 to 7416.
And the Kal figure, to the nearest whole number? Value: 3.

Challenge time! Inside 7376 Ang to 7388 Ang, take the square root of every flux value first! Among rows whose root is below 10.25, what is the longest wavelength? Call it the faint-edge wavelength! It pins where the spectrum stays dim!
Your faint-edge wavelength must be 7385.0 Ang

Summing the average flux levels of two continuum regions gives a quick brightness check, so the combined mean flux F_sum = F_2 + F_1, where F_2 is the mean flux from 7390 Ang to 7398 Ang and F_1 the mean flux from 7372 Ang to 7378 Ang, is 232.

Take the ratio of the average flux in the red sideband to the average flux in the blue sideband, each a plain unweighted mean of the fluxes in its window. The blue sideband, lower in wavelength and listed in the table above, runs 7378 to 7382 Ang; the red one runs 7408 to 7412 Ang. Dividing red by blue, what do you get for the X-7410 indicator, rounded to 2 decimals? 1.17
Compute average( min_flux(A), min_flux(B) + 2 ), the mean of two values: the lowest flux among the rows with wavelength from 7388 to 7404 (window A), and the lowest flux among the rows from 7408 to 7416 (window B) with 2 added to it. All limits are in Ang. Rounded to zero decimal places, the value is 106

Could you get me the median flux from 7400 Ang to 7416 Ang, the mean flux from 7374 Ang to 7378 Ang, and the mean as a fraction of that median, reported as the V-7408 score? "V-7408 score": 0.90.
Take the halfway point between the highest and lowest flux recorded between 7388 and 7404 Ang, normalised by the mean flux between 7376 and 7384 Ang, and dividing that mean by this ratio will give 72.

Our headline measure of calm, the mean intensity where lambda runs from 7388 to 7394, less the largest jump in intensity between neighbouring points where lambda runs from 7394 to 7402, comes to 72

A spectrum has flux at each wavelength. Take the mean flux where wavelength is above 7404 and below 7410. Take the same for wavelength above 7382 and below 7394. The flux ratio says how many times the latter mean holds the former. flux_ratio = 0.99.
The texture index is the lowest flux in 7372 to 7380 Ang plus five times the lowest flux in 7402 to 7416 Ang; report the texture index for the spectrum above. 621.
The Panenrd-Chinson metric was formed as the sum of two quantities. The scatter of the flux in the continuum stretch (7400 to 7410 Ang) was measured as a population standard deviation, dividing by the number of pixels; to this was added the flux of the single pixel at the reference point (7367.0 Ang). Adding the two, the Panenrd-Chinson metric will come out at 109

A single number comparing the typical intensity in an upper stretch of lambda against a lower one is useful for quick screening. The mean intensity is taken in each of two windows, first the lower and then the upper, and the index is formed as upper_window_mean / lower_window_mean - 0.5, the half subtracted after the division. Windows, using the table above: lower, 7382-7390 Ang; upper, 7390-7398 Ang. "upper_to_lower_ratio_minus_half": 0.71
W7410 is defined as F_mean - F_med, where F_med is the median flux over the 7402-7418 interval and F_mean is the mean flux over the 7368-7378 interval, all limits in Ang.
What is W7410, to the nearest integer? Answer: -7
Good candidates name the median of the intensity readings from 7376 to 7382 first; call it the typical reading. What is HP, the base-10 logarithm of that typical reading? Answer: 1.99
